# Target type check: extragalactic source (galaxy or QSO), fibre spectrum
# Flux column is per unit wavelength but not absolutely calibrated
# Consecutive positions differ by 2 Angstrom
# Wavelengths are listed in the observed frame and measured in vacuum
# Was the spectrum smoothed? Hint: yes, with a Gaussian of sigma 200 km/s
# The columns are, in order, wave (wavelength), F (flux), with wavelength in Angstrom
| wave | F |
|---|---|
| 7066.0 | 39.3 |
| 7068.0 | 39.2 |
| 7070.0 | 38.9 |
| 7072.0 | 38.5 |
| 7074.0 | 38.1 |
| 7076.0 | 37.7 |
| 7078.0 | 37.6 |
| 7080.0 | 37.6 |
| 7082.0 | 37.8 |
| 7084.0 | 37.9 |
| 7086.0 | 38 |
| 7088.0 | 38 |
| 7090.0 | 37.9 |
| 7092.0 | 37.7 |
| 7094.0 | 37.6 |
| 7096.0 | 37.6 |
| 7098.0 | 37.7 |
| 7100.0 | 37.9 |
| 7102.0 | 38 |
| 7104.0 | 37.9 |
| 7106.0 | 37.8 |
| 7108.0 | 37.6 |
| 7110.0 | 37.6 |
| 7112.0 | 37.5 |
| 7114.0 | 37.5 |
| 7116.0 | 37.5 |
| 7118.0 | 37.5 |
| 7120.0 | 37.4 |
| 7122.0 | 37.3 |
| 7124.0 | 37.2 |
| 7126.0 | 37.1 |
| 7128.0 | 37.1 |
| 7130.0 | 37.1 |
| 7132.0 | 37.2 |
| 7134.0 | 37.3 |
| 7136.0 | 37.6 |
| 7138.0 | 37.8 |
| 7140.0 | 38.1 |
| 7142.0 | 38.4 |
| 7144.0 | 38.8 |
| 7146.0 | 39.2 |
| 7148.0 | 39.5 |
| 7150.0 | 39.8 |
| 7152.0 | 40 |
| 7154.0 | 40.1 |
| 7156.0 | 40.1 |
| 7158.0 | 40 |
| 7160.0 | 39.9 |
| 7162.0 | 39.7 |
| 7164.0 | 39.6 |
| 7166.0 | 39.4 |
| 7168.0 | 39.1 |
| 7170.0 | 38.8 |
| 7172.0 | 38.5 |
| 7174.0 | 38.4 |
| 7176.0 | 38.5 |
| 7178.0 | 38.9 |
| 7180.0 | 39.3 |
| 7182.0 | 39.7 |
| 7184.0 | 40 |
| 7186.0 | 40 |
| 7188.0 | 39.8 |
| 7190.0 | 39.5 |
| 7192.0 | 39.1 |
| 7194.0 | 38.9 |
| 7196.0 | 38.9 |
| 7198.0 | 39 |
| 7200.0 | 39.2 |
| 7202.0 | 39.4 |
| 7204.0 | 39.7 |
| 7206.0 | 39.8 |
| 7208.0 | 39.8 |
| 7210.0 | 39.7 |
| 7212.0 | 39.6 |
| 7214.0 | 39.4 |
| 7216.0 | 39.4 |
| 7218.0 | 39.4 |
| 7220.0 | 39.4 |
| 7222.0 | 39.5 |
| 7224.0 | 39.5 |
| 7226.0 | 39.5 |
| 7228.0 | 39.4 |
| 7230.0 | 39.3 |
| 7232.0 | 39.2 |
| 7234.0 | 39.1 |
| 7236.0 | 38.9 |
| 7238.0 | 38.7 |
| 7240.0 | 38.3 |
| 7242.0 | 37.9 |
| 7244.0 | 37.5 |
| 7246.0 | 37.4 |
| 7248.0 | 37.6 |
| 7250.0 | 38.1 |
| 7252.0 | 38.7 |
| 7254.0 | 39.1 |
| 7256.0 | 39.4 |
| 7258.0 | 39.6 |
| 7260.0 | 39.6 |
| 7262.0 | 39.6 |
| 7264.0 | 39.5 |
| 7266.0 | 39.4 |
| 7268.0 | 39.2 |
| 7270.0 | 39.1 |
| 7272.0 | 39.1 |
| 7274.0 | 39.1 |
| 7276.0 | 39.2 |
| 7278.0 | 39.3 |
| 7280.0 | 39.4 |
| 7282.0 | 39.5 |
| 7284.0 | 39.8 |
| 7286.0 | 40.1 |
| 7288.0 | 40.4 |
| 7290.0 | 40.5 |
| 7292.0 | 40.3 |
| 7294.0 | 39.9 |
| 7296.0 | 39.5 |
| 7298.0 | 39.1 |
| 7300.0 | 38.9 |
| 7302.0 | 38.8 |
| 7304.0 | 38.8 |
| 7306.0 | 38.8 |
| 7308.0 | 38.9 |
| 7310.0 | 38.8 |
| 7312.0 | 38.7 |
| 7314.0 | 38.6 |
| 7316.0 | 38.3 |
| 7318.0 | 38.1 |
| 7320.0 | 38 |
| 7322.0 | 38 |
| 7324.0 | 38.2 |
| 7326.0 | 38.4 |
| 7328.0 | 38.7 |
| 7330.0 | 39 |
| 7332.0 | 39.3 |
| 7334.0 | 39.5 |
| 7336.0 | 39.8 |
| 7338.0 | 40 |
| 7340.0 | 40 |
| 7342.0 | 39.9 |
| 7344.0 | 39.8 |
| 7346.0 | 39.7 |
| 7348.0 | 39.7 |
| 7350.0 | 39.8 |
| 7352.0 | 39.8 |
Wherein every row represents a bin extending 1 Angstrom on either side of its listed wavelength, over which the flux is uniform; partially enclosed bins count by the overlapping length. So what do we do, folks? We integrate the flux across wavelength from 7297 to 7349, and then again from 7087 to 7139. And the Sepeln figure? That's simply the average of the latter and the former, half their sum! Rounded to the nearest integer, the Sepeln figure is 1990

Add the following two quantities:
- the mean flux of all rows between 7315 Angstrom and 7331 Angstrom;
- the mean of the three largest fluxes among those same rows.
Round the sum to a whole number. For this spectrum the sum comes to 77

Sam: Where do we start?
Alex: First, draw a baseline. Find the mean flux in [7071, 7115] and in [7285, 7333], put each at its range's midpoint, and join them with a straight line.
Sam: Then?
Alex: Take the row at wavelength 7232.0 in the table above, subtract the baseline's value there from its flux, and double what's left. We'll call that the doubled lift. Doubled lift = 1.25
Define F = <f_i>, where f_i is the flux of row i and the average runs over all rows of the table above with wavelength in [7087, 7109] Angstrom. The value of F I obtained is 37.8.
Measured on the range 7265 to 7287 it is 39.4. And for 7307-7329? 38.4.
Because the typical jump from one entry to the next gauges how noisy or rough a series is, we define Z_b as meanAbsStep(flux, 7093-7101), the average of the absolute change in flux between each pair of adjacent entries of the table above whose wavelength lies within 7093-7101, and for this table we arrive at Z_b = 0.10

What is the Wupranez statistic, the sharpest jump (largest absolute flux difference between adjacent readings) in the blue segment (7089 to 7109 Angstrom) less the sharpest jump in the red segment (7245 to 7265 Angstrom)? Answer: -0.40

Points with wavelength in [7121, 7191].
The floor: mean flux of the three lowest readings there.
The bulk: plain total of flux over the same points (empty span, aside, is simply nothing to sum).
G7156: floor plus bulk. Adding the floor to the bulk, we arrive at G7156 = 1396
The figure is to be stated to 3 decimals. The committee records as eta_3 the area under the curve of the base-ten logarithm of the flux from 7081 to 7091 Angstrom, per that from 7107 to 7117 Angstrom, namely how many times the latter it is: 1.003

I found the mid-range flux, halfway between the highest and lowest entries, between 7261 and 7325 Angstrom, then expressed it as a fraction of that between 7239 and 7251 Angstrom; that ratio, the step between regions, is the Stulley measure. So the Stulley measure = 1.037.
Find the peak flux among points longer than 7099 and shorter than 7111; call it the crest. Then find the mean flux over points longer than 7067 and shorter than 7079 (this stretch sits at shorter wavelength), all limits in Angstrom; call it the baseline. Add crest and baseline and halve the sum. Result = 38.2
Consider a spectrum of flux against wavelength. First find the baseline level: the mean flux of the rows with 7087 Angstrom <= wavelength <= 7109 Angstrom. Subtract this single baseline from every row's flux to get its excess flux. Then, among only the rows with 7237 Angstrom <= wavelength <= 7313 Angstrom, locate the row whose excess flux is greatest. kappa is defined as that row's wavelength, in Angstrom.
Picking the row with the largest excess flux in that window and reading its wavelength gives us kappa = 7290.0 Angstrom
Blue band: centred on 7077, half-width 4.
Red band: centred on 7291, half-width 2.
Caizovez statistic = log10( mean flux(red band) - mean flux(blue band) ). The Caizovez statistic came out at 0.42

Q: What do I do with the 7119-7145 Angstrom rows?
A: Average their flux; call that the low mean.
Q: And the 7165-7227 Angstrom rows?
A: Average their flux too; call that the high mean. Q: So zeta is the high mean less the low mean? 1.8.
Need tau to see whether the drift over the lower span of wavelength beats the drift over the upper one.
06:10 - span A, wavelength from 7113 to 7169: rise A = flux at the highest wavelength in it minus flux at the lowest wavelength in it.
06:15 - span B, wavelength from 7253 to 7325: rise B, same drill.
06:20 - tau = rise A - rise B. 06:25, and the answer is 2.5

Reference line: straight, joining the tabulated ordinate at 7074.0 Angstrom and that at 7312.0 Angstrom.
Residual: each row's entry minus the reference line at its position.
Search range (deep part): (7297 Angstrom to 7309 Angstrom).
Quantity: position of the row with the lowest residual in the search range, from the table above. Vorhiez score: 7306.0 Angstrom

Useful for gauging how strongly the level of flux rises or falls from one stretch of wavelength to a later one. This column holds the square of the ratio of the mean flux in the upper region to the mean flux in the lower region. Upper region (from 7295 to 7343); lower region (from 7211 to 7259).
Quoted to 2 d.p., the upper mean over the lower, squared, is 1.00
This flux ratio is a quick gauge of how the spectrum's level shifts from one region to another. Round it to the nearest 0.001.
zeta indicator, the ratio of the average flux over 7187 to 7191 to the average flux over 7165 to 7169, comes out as 1.010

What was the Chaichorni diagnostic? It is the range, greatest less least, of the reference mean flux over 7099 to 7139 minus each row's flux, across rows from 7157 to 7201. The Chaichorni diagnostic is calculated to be 1.6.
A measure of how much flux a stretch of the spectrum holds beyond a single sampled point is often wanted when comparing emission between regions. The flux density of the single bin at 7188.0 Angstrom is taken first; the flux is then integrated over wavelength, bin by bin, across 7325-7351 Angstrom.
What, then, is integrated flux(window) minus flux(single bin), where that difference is 987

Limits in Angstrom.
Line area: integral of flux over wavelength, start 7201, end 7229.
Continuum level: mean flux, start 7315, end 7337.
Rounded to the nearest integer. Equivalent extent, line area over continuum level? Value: 29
